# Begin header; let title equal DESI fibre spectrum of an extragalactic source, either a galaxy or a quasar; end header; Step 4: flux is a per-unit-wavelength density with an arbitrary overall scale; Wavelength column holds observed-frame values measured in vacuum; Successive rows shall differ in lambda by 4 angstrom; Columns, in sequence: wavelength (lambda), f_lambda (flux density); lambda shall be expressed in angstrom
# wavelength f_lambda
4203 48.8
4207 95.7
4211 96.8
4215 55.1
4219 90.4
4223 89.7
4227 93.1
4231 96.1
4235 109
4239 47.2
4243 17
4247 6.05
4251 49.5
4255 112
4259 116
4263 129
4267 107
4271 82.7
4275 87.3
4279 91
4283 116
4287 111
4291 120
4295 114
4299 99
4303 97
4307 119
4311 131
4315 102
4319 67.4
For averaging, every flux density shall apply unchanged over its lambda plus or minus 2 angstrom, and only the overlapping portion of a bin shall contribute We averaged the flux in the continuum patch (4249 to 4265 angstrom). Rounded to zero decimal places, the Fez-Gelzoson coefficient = 102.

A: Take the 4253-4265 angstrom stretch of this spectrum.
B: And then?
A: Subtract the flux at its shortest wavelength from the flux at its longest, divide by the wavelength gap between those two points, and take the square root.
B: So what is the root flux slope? 1.5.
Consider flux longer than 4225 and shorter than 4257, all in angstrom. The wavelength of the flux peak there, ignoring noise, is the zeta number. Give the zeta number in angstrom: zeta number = 4255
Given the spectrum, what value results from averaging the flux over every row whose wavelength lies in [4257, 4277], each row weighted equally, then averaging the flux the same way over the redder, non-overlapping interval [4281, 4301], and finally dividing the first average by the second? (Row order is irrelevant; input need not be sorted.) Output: 0.932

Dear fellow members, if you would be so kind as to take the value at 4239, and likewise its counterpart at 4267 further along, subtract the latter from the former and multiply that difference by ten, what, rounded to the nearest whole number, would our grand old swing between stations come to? -598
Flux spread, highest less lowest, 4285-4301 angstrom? 21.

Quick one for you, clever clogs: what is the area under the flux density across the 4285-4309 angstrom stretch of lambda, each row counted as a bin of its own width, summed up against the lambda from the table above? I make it 2640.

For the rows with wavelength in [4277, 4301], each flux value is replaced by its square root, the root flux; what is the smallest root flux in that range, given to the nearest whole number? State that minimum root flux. 10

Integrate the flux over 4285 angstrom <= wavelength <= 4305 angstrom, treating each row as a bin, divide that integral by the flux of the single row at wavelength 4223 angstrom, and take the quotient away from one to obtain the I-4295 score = -23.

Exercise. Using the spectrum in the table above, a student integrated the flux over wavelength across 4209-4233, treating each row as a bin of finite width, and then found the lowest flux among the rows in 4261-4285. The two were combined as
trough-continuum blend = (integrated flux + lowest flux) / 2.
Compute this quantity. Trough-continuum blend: 1084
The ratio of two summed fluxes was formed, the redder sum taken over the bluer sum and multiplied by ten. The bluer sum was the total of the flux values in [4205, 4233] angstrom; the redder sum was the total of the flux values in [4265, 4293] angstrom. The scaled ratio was 11.6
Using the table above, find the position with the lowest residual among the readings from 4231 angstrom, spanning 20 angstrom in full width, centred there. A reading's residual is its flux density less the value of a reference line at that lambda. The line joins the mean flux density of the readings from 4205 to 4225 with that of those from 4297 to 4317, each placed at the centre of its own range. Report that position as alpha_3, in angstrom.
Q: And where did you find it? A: 4239 angstrom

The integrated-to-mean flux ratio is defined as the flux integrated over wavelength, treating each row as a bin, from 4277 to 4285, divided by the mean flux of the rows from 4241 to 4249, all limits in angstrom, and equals 72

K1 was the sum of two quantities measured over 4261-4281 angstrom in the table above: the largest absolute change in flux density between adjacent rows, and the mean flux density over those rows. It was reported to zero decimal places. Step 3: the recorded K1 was 124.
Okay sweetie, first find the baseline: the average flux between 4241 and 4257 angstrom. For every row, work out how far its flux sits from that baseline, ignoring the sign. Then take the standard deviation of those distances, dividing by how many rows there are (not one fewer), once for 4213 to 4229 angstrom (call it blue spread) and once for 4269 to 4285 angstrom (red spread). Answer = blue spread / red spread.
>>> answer 1.2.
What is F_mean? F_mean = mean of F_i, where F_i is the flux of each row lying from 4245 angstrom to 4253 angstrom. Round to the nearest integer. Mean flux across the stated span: 28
